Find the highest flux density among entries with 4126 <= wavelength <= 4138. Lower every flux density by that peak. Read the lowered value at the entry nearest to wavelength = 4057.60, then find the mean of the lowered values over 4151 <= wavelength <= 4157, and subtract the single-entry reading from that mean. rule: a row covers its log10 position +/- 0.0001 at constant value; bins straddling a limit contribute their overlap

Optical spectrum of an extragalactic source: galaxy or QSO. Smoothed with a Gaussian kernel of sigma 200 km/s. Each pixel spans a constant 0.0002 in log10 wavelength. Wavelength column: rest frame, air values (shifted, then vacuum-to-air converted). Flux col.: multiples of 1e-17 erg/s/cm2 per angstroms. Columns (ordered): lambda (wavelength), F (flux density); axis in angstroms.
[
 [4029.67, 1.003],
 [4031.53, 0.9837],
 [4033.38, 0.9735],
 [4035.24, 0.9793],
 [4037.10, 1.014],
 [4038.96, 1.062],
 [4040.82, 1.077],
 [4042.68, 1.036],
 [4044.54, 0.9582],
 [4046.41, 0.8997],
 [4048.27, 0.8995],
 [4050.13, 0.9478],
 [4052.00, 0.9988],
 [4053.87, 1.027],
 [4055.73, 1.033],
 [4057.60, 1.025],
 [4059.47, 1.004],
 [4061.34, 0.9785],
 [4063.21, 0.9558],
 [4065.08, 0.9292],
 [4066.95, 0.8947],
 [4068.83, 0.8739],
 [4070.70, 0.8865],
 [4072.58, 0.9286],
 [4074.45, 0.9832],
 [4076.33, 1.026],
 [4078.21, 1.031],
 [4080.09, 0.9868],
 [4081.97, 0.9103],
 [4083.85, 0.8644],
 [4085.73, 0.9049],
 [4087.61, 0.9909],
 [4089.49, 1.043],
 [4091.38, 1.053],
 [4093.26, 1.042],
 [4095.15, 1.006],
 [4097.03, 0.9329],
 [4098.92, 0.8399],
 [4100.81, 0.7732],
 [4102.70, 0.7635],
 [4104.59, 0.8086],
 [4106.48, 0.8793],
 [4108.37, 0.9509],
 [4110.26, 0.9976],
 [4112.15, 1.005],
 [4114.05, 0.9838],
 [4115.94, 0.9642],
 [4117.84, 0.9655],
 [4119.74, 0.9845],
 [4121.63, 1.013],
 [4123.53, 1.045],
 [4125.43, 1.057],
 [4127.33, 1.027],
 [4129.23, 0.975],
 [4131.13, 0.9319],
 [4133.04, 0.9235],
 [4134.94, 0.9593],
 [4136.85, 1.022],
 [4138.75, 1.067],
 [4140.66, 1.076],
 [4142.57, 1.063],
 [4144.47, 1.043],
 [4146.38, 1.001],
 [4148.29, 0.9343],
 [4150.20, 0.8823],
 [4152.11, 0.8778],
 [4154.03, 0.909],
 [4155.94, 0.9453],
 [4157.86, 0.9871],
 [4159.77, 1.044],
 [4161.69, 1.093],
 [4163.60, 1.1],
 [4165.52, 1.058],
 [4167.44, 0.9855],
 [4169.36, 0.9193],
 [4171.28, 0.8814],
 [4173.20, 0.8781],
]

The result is -0.11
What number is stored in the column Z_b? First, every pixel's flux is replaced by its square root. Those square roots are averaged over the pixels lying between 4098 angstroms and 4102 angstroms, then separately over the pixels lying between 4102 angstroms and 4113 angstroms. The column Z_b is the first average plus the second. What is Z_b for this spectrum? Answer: 1.85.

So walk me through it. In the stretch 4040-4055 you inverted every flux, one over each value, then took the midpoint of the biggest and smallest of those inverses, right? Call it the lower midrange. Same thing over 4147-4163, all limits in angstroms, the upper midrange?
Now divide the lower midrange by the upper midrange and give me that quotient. 0.99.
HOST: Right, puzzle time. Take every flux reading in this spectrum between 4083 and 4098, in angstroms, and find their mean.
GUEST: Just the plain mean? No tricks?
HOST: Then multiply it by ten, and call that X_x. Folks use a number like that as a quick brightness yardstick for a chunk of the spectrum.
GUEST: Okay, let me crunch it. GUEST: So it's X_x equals 9.80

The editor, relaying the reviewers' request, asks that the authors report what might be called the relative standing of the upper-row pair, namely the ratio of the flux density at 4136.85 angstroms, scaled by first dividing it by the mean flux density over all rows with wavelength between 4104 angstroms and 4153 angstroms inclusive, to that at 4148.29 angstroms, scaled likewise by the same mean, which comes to 1.094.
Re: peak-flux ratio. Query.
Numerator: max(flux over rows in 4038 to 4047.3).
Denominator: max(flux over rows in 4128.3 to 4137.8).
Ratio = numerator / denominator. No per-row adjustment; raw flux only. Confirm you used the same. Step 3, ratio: 1.05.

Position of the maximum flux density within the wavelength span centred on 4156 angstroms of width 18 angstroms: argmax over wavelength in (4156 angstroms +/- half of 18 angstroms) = 4163.60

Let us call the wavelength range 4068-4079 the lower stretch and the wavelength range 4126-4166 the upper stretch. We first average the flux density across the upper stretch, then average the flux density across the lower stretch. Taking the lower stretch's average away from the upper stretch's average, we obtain 0.041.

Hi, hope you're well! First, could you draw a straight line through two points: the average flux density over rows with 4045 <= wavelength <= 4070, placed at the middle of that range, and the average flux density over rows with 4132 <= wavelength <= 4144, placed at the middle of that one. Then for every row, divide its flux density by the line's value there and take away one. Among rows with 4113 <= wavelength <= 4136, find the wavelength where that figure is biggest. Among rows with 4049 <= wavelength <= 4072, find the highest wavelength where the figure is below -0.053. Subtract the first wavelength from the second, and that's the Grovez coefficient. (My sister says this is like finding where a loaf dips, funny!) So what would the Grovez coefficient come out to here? -54.7 angstroms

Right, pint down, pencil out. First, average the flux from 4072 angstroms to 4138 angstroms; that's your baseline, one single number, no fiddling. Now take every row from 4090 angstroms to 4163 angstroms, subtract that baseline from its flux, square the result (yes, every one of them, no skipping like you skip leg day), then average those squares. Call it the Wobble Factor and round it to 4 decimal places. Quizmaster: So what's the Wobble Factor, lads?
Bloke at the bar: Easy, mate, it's 0.0068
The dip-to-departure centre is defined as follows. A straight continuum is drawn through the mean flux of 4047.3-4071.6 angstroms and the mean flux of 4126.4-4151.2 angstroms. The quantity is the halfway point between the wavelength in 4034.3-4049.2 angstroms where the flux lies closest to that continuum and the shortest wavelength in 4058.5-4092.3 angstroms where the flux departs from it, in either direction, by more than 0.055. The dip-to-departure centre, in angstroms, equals 4055.7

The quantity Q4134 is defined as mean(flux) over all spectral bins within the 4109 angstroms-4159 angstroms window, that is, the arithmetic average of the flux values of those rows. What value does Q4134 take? 0.986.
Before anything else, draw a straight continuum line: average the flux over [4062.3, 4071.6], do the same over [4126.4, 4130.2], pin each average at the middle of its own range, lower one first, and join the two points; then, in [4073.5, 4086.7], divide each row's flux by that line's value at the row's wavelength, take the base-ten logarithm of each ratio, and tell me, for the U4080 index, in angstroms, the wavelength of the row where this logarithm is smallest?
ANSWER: 4083.85 angstroms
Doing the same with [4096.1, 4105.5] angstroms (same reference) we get 4102.70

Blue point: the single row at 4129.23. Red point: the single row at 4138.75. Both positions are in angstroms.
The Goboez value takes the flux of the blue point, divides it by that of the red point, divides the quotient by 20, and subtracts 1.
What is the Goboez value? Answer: -0.954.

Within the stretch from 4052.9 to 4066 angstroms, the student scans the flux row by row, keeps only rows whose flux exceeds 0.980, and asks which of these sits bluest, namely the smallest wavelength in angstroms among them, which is 4053.87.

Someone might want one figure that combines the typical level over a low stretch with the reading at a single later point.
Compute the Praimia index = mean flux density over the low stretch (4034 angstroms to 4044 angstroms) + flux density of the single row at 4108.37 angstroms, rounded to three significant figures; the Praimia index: 1.98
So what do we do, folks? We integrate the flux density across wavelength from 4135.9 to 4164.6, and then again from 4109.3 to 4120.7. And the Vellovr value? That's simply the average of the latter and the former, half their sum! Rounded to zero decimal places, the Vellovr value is 20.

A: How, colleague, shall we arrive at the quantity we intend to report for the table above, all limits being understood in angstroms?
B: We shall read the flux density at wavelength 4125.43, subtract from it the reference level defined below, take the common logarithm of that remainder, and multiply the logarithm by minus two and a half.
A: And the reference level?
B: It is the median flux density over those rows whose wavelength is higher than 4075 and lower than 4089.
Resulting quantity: 2.9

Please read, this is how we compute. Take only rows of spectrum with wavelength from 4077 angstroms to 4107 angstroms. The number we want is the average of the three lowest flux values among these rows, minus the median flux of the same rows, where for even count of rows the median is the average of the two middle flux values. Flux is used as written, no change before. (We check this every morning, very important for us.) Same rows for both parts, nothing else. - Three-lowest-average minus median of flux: -0.14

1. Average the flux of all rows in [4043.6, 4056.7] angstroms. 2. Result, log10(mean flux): -0.015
